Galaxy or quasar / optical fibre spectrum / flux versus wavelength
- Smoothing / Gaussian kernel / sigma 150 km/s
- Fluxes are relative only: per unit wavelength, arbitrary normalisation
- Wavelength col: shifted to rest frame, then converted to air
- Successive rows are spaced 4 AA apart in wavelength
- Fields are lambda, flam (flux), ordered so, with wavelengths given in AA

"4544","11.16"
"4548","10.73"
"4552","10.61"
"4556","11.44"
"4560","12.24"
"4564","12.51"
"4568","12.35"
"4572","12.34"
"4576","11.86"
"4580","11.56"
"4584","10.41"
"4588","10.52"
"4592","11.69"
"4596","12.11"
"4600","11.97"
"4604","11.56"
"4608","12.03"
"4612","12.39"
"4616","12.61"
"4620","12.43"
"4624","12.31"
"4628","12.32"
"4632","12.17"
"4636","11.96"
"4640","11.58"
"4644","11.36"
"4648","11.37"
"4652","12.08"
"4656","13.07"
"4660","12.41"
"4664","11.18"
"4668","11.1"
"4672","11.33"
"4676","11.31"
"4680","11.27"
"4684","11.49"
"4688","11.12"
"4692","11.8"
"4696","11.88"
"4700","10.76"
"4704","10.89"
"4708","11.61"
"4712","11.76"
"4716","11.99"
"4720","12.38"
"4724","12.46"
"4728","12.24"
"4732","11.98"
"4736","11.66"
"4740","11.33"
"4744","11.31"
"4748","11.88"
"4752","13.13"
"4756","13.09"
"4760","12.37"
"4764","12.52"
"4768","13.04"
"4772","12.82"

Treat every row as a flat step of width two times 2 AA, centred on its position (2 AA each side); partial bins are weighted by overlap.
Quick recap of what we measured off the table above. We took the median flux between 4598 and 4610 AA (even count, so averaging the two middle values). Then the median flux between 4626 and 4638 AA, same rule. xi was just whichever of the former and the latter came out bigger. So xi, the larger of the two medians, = 12.2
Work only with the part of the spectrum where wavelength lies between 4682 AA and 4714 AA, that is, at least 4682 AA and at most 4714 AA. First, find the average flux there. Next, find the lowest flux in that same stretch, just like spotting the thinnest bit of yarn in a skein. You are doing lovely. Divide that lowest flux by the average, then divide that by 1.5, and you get 0.628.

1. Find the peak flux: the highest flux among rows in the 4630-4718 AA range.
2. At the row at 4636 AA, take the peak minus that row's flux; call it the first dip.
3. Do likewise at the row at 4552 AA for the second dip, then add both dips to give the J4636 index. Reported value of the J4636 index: 3.6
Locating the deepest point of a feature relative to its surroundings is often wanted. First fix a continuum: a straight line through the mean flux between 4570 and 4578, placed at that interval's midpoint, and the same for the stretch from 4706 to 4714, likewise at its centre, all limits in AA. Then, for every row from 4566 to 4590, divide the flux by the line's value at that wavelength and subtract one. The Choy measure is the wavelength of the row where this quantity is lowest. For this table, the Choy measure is 4584 AA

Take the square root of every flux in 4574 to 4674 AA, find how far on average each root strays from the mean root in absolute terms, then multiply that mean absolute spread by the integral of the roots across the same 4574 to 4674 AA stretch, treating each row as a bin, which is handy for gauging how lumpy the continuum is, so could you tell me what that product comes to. 25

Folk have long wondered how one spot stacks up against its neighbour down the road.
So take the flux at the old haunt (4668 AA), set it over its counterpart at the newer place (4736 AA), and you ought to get 0.95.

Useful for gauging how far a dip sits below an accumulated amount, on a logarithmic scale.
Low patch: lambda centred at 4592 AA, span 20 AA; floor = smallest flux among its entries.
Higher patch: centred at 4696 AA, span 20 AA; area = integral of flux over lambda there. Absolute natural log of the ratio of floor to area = 3.08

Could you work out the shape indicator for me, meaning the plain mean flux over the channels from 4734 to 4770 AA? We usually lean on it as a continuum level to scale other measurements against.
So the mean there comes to 12.3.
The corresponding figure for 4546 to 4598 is 11.6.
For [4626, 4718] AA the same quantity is 11.6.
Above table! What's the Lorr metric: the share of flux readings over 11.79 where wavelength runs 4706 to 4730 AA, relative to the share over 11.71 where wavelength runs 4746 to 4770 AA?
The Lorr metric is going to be 0.67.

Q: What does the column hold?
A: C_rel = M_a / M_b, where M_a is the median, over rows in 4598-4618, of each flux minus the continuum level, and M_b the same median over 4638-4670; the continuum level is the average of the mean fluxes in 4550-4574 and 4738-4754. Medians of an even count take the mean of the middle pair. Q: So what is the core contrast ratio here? -0.3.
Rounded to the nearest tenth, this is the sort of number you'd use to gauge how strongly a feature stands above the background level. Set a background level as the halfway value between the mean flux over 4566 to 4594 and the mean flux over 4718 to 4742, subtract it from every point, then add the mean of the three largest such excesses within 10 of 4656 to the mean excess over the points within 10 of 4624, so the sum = 1.3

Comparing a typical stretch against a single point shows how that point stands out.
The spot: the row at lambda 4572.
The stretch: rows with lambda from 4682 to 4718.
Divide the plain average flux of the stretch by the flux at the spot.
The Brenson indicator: 0.93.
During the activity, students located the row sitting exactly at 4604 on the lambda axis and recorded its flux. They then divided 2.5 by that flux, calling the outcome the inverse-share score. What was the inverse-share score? 0.216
